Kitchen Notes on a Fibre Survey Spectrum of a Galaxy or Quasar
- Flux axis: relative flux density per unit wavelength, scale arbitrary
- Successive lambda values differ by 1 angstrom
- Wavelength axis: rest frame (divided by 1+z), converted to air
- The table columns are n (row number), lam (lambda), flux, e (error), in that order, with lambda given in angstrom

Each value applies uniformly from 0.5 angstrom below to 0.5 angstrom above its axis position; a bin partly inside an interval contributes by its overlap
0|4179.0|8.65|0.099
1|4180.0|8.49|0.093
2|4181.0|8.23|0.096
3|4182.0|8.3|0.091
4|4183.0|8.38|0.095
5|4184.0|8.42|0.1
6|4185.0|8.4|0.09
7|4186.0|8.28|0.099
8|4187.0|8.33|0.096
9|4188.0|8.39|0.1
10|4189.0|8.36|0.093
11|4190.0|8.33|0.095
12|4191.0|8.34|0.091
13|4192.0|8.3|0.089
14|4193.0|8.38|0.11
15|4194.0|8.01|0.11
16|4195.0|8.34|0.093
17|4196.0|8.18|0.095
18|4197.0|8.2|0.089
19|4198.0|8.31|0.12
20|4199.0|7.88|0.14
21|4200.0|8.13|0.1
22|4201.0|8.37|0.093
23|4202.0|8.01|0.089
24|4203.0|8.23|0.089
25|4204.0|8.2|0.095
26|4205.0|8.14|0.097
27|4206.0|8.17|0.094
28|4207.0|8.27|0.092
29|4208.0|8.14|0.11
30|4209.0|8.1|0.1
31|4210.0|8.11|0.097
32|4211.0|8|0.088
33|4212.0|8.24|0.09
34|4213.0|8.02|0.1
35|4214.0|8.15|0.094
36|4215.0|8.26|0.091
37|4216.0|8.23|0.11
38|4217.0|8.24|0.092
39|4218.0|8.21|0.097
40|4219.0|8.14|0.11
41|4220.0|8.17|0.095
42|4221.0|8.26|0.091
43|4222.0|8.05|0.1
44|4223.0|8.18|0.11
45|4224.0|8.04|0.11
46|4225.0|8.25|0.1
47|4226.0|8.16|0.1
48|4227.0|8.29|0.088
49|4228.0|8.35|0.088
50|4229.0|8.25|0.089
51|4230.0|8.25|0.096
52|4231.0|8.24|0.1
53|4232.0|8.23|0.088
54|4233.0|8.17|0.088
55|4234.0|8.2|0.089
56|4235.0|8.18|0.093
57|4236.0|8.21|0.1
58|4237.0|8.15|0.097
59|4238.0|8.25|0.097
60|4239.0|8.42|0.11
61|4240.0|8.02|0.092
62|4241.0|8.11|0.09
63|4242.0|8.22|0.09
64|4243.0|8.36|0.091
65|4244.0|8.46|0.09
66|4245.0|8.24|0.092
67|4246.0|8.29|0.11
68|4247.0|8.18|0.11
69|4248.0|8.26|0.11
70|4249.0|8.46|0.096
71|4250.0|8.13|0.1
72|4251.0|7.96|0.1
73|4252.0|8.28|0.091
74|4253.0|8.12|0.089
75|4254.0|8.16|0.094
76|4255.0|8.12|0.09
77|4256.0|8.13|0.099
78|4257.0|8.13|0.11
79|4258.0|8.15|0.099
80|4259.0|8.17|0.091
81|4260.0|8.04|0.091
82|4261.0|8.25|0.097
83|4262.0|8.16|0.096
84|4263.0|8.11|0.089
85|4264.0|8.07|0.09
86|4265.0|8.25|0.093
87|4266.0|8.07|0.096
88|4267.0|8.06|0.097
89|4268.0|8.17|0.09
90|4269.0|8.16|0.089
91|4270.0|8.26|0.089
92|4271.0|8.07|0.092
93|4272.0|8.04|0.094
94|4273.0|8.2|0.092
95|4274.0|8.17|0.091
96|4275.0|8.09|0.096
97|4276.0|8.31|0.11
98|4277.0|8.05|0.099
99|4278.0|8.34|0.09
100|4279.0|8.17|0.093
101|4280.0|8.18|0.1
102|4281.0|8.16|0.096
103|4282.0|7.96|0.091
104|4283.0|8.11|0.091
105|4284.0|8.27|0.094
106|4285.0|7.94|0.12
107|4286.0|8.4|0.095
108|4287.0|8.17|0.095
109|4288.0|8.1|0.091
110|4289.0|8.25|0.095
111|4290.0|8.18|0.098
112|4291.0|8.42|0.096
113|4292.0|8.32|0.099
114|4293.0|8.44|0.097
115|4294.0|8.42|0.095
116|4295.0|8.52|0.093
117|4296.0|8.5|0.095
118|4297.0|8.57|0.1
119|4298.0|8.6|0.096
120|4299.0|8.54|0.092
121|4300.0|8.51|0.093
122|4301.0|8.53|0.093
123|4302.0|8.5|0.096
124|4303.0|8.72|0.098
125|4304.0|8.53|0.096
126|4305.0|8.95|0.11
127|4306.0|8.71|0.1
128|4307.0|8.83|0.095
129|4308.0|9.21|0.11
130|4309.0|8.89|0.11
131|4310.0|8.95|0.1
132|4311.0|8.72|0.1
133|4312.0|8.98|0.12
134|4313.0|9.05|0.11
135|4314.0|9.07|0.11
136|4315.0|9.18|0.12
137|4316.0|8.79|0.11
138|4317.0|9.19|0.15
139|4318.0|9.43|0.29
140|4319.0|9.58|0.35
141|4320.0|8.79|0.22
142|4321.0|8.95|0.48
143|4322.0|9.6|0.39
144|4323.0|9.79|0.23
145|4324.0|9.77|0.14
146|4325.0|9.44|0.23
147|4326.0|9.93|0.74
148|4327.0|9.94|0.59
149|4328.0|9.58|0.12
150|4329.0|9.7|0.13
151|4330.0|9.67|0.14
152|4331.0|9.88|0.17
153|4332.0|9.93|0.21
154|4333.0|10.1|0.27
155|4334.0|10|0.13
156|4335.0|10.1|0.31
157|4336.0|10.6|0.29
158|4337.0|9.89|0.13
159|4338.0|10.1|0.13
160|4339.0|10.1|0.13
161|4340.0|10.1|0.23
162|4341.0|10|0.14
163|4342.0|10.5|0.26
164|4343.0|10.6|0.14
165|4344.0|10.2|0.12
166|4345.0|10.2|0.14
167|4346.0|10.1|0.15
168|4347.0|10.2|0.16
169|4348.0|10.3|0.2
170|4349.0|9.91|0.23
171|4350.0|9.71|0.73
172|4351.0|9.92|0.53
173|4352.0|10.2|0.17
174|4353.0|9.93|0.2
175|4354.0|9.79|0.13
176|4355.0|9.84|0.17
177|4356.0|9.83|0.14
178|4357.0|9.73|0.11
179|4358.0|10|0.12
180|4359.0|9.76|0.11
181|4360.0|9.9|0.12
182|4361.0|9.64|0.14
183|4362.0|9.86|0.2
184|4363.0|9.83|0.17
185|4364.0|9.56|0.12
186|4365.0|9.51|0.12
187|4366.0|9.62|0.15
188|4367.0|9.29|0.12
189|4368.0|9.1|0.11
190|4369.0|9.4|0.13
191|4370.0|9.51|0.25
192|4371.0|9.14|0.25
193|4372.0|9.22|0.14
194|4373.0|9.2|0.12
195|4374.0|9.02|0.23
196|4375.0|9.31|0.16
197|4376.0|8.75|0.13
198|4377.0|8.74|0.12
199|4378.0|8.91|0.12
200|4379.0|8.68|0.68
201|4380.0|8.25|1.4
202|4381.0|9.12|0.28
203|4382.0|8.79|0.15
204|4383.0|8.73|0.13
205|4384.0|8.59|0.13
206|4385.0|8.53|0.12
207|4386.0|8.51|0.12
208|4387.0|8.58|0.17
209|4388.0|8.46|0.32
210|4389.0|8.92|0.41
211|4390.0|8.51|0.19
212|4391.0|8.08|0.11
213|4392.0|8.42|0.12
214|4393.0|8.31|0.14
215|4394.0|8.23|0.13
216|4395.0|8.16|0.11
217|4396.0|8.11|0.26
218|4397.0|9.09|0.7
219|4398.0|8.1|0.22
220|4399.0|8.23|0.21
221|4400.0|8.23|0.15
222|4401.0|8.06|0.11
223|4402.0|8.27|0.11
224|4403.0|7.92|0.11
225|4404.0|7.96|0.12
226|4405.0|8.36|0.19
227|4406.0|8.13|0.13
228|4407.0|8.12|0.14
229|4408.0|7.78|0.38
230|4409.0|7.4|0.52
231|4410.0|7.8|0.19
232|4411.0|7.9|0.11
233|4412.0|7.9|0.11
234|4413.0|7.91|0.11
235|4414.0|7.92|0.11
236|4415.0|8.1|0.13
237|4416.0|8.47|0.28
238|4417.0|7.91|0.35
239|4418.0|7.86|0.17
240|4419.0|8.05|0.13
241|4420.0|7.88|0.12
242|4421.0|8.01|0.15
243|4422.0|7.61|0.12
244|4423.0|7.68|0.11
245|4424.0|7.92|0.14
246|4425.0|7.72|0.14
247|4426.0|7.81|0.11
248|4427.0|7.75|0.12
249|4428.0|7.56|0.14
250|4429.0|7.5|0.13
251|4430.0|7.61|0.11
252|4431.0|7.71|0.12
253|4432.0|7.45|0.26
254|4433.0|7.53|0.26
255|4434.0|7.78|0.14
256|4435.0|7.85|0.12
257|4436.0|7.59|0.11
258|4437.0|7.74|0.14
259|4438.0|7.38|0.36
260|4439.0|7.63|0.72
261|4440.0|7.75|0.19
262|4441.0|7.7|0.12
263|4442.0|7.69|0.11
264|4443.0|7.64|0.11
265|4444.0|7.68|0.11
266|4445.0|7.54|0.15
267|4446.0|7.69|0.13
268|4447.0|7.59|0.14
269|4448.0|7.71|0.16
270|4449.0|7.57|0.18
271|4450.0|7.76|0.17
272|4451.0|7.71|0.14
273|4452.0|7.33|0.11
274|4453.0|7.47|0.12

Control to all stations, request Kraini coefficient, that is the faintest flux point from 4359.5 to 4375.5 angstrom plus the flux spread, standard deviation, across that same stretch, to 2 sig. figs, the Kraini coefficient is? 9.3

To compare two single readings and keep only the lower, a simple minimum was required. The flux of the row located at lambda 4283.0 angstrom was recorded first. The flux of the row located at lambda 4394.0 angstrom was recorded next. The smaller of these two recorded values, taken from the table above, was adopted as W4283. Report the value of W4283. 8.1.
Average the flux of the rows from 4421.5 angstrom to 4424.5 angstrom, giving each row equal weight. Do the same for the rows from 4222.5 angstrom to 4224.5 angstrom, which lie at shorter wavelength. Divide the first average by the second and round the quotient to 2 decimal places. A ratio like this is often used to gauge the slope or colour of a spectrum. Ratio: 0.95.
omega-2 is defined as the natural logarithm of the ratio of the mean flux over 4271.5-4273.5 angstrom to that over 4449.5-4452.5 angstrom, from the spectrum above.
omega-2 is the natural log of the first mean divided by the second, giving 0.07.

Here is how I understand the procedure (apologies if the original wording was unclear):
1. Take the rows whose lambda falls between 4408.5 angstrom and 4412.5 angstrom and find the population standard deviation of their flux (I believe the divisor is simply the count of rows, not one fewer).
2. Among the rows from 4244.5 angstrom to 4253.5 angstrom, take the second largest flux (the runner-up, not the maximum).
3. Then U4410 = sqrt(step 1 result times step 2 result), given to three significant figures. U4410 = 1.31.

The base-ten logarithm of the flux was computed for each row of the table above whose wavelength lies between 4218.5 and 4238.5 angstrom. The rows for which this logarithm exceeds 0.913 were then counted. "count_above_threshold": 11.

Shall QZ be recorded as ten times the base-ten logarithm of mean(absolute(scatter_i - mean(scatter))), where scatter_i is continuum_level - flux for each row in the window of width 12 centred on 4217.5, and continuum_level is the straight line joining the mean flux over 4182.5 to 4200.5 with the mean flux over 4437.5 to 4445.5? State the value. -12.2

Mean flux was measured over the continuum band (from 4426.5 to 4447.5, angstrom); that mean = 7.6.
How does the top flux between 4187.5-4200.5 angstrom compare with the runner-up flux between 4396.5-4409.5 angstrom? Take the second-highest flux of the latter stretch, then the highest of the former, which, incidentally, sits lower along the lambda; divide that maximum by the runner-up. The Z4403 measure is 1.00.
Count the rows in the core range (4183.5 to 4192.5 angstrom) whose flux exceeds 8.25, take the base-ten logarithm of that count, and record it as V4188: 0.95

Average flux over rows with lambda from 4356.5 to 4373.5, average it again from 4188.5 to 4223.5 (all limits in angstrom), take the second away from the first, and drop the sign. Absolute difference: 1.4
